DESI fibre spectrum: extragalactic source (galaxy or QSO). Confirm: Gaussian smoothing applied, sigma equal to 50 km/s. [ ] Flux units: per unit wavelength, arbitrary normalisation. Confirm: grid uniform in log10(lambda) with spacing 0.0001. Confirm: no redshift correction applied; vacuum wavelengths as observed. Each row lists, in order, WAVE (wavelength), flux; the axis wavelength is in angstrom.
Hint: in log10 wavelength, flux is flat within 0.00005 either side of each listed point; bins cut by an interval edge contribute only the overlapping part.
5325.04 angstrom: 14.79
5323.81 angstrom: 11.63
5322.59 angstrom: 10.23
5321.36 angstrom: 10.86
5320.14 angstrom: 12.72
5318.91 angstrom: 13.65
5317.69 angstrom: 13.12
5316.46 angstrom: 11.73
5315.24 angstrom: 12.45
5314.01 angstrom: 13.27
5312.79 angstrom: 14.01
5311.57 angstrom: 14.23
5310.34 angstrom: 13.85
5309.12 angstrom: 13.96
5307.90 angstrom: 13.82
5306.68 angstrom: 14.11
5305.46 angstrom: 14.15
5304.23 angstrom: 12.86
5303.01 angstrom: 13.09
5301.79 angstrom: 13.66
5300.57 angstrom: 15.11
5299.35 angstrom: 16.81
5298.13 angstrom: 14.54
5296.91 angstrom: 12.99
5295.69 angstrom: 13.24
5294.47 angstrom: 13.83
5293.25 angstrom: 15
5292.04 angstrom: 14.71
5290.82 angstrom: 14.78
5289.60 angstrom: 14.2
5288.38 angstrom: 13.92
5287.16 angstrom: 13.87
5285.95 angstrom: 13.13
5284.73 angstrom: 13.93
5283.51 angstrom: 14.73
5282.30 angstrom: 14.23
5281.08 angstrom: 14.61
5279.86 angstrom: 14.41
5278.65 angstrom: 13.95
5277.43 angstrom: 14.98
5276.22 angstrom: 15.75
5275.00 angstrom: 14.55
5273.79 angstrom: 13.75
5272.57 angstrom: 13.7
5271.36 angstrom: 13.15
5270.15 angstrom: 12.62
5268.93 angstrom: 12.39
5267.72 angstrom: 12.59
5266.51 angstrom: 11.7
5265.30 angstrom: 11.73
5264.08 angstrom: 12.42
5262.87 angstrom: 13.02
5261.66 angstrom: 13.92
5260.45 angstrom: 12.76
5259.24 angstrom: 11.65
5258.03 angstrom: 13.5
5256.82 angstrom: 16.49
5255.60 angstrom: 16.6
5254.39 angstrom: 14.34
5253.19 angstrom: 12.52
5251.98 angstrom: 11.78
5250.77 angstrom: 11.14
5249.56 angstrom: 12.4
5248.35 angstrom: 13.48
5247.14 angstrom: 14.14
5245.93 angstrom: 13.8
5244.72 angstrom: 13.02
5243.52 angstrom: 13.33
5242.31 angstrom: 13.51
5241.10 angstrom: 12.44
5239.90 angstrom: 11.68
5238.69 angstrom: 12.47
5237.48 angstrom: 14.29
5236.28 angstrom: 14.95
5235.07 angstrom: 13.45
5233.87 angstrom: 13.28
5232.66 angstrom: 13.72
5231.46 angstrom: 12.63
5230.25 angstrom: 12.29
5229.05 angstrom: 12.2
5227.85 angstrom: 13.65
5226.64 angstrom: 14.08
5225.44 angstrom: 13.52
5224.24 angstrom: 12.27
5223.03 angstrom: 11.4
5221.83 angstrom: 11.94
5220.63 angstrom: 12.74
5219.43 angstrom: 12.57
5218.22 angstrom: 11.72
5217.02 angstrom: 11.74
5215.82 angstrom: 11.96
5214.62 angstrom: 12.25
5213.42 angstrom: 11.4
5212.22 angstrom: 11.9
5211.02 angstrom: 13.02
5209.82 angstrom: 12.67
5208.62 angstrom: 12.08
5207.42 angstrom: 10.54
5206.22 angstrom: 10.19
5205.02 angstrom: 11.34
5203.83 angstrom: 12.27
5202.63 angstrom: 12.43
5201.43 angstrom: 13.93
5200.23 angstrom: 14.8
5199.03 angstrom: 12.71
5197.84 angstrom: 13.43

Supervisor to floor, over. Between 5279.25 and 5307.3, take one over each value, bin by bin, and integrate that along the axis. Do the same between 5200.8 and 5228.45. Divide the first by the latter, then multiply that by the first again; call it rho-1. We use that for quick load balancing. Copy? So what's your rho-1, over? 1.74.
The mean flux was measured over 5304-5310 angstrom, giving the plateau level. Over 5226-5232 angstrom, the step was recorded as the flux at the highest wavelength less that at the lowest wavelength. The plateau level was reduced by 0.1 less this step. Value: 12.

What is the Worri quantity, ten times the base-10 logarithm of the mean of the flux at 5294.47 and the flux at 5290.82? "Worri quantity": 11.6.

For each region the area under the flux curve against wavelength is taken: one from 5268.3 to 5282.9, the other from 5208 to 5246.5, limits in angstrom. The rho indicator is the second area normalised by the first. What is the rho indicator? 2.4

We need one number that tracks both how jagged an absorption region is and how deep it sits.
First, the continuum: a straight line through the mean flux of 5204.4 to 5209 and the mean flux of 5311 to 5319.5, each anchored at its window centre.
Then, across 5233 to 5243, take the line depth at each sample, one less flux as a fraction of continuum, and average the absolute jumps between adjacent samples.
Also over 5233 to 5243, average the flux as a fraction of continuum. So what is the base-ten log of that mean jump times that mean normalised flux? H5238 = -1.03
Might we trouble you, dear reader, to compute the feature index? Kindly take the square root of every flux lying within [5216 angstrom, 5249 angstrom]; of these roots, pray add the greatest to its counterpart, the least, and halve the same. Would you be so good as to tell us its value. 3.62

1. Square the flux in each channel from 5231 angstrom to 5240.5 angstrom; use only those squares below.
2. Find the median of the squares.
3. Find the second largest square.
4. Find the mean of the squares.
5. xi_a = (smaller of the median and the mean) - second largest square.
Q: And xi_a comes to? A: -26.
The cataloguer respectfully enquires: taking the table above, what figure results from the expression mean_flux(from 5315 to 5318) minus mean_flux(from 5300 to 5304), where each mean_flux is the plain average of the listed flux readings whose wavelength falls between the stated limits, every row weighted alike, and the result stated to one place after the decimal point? -1.5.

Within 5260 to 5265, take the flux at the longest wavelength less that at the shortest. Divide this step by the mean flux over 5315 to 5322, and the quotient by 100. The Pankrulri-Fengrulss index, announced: -0.0003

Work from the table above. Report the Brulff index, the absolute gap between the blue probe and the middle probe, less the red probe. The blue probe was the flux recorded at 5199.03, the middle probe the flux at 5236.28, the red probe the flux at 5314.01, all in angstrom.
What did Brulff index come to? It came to -11.0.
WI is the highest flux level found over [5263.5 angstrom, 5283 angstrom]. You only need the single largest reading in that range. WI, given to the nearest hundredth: 15.75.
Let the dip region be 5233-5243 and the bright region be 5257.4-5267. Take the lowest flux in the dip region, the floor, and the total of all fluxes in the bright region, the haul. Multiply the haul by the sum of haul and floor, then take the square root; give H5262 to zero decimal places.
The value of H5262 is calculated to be 106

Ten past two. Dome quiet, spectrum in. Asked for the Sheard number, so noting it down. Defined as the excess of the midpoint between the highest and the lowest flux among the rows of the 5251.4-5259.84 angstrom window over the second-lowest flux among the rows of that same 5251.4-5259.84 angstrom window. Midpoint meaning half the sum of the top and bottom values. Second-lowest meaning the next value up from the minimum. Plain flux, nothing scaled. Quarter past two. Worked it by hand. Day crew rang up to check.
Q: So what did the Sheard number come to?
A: 2.3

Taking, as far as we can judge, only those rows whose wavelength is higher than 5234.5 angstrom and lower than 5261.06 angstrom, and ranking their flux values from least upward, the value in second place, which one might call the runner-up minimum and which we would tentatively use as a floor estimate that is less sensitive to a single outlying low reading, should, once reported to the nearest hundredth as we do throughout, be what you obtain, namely 11.65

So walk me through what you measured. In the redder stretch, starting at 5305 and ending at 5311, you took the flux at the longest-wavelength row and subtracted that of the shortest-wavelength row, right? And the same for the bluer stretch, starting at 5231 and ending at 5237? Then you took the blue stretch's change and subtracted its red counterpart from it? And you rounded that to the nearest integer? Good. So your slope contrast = 3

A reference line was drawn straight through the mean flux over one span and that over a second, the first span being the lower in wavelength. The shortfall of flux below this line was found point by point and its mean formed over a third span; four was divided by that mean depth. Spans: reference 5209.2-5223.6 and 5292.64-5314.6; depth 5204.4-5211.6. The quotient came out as 14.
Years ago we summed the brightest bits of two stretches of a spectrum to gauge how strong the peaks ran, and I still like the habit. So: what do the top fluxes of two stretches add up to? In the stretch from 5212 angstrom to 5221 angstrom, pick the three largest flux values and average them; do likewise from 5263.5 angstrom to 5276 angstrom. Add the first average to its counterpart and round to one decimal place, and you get 26.5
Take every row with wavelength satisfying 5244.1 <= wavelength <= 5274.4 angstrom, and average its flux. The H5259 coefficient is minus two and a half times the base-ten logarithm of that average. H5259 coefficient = -2.80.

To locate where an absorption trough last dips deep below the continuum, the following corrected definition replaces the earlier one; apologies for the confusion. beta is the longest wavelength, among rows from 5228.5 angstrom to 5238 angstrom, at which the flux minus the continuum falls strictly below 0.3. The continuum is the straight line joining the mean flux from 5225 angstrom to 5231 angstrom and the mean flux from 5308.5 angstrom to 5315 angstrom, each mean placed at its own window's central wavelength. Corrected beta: 5235.07 angstrom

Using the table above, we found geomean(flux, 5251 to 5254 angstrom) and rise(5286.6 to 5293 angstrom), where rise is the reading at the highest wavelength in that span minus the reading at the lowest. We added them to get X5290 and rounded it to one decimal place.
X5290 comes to 13.0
